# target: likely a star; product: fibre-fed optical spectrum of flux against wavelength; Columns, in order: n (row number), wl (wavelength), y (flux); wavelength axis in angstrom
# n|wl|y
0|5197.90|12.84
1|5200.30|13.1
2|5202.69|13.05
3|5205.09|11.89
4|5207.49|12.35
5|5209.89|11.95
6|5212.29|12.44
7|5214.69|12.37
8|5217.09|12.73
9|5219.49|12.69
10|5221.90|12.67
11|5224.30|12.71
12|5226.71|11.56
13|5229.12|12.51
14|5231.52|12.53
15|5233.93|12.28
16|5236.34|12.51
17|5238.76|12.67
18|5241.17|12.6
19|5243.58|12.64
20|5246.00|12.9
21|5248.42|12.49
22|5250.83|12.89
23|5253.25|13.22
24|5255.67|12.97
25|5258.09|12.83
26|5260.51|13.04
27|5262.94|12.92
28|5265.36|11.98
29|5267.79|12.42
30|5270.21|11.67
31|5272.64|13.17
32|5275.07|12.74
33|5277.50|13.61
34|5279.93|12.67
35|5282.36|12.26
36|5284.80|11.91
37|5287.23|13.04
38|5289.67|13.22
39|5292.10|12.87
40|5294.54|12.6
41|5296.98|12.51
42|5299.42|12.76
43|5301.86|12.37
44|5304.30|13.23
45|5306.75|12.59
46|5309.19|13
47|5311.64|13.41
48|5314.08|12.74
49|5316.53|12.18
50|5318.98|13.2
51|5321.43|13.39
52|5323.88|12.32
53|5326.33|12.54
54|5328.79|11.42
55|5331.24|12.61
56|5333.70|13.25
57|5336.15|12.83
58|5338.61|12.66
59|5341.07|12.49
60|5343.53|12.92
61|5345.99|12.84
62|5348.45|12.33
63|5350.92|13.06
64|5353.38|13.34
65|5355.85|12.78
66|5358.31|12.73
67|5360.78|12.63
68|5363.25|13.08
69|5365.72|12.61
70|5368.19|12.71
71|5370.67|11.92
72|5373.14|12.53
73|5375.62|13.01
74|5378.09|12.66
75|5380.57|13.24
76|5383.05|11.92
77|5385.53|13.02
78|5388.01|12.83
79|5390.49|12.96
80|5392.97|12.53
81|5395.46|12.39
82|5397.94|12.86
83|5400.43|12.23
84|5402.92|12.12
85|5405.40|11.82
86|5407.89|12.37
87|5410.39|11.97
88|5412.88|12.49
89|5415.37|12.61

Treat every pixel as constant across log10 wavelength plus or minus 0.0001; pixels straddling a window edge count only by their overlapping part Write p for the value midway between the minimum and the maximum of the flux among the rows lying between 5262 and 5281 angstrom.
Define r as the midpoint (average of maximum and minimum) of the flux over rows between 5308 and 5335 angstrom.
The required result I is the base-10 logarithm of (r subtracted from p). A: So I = -0.6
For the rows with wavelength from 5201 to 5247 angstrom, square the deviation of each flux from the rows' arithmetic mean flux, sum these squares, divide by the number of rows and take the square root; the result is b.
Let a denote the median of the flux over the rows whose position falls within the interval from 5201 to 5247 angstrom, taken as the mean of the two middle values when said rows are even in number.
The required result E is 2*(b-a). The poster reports -24.4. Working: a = 12.5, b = 0.350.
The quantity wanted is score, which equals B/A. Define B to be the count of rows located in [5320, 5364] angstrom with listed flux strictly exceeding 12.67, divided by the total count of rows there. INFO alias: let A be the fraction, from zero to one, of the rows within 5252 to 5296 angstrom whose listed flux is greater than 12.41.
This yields 0.714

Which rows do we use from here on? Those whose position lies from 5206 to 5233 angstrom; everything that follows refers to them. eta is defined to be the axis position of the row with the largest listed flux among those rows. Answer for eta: 5217.09 angstrom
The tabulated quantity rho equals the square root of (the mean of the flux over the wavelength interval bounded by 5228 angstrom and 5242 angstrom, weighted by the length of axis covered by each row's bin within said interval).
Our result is 3.54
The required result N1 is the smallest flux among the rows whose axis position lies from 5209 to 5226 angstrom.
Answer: 11.95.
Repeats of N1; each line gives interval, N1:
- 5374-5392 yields 11.92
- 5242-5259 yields 12.49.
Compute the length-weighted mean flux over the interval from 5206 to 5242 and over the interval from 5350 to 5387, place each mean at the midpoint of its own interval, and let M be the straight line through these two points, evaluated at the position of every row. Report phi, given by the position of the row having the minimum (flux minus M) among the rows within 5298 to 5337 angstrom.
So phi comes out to 5328.79 angstrom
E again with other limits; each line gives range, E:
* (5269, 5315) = -24.5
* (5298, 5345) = -24.5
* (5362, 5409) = -24.4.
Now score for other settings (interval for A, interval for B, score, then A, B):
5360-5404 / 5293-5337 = 0.692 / 0.72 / 0.50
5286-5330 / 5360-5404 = 0.571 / 0.78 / 0.44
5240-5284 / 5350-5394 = 0.733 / 0.83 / 0.61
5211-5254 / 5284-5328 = 0.667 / 0.83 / 0.56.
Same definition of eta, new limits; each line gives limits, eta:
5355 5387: 5380.57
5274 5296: 5277.50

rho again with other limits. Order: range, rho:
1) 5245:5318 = 3.57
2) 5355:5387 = 3.56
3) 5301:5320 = 3.58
